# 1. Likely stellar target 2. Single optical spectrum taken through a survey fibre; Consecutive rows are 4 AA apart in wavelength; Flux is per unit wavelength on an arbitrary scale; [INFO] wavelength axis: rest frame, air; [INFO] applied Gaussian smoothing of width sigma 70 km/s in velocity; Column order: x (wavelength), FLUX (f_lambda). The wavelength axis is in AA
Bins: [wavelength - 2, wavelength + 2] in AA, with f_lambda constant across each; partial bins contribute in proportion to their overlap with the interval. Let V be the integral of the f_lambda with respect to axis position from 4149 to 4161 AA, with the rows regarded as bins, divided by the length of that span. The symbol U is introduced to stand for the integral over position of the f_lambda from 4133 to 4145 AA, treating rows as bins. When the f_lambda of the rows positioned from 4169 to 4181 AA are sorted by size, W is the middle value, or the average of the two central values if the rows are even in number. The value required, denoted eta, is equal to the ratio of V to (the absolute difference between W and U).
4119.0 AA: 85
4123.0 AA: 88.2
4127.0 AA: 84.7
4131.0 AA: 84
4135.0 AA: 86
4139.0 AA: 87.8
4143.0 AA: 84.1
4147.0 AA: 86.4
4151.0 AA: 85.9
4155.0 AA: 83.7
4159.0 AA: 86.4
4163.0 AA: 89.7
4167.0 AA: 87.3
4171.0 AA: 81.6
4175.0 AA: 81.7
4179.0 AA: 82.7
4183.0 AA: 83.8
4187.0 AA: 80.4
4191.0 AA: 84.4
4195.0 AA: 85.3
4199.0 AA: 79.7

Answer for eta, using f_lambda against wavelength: 0.0898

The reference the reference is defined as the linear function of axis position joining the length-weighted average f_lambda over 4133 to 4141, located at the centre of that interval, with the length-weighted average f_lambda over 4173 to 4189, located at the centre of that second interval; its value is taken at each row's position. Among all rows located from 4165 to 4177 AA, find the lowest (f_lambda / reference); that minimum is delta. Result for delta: 0.98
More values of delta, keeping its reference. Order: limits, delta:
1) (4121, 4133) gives 0.96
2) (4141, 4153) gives 0.98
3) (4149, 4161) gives 0.99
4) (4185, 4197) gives 0.99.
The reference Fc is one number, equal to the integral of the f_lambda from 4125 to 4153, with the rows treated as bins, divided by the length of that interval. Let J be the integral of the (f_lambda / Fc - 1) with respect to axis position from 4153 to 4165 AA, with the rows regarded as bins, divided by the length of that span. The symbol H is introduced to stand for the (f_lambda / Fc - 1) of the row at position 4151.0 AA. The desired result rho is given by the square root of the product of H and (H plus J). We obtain 0.01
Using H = 0.00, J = 0.012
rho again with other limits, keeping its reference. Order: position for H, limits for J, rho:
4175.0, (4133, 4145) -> 0.04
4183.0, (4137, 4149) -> 0.02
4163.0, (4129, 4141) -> 0.05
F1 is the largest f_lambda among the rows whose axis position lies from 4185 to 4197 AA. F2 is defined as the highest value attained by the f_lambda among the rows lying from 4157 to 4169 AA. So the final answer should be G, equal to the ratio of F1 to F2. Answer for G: 0.95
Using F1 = 85.3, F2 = 89.7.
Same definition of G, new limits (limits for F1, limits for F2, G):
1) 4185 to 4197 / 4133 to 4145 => 0.97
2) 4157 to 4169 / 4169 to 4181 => 1.08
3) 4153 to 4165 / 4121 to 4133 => 1.02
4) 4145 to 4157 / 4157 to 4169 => 0.96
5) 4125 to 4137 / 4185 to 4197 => 1.01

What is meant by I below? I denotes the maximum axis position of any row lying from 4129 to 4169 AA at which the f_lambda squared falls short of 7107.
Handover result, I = 4155.0 AA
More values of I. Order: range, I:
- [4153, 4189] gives 4187.0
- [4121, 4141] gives 4131.0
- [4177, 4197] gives 4187.0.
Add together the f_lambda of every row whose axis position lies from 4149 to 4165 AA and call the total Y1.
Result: 346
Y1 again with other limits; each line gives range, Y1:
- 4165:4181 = 333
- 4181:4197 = 334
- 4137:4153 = 344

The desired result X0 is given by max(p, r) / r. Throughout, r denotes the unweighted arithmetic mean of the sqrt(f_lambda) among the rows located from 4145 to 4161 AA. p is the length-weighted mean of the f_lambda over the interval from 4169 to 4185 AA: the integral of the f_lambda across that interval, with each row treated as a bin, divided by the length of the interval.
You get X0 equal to 8.91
